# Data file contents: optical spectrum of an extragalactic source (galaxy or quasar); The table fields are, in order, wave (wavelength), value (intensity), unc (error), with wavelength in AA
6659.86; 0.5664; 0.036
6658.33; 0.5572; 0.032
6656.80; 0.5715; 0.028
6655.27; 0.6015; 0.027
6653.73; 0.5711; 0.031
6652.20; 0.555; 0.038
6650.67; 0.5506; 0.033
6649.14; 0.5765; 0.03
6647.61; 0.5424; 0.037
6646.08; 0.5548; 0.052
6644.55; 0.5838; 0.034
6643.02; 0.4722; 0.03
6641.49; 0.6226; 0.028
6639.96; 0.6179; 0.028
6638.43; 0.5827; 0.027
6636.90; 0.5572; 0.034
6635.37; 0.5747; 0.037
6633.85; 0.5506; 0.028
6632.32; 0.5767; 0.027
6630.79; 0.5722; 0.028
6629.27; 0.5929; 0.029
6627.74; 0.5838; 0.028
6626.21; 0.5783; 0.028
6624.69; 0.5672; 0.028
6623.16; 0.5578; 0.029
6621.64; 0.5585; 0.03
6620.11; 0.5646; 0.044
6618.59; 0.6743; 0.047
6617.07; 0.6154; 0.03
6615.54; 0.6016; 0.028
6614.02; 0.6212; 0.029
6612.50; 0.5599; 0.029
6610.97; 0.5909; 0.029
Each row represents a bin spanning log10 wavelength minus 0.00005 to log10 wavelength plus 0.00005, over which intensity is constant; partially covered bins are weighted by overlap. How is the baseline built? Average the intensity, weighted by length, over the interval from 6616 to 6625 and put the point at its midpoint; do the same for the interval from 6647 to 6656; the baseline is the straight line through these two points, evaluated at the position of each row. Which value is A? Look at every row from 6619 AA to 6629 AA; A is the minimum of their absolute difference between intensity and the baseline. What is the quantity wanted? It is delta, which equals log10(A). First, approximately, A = 0.0014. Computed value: -2.87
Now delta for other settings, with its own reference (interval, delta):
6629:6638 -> -2.36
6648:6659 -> -2.43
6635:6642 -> -2.36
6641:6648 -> -1.92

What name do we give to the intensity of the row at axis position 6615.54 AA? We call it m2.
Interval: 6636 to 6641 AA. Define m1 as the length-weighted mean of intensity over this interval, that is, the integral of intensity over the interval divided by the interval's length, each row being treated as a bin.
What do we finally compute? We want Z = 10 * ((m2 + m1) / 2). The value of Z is 5.94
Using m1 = 0.587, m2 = 0.6016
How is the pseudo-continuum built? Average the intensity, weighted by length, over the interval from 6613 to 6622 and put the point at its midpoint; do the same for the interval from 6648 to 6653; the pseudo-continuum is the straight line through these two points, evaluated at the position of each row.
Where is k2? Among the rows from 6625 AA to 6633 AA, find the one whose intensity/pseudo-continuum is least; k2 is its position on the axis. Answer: 6626.21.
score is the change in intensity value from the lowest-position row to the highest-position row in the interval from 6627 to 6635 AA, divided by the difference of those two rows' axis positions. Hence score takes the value -0.005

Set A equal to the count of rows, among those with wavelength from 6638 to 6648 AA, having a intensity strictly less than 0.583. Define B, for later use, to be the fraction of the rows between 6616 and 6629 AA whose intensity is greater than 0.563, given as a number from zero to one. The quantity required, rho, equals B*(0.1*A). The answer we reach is 0.30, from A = 4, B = 0.75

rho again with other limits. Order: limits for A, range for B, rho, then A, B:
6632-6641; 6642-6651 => 0.17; 5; 0.33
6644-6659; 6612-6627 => 0.56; 8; 0.70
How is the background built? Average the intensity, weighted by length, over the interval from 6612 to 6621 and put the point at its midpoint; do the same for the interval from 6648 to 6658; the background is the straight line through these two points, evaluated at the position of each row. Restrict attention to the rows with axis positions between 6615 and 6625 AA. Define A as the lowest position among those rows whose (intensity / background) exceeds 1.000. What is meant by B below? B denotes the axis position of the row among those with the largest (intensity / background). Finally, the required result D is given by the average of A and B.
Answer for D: 6617.8 AA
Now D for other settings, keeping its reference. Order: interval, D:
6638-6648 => 6640.7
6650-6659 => 6654.5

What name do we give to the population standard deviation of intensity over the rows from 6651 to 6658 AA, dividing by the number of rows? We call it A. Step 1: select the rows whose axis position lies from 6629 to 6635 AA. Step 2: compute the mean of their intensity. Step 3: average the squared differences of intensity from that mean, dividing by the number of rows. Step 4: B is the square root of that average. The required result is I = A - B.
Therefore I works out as 0.002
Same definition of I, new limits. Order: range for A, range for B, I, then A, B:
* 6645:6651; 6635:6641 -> -0.009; 0.013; 0.0221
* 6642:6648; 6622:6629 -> 0.031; 0.041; 0.0100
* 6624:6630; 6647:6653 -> -0.003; 0.009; 0.0126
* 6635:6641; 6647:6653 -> 0.009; 0.022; 0.0126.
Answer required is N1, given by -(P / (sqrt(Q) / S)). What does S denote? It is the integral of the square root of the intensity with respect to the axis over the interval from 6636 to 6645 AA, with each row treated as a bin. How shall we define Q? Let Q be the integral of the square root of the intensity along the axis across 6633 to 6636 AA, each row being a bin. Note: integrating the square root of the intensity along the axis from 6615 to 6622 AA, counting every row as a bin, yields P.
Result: -25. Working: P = 5.4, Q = 2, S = 6.8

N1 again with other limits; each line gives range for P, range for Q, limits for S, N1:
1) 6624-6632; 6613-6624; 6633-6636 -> -5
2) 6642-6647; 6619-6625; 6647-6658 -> -14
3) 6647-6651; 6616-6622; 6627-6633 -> -6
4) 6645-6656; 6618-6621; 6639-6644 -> -20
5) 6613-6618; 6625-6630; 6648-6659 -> -17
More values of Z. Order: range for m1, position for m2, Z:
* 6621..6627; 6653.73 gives 5.68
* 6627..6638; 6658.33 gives 5.65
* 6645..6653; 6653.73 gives 5.64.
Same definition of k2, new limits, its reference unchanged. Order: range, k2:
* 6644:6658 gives 6647.61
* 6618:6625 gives 6621.64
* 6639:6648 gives 6643.02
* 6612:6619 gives 6612.50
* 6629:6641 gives 6633.85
